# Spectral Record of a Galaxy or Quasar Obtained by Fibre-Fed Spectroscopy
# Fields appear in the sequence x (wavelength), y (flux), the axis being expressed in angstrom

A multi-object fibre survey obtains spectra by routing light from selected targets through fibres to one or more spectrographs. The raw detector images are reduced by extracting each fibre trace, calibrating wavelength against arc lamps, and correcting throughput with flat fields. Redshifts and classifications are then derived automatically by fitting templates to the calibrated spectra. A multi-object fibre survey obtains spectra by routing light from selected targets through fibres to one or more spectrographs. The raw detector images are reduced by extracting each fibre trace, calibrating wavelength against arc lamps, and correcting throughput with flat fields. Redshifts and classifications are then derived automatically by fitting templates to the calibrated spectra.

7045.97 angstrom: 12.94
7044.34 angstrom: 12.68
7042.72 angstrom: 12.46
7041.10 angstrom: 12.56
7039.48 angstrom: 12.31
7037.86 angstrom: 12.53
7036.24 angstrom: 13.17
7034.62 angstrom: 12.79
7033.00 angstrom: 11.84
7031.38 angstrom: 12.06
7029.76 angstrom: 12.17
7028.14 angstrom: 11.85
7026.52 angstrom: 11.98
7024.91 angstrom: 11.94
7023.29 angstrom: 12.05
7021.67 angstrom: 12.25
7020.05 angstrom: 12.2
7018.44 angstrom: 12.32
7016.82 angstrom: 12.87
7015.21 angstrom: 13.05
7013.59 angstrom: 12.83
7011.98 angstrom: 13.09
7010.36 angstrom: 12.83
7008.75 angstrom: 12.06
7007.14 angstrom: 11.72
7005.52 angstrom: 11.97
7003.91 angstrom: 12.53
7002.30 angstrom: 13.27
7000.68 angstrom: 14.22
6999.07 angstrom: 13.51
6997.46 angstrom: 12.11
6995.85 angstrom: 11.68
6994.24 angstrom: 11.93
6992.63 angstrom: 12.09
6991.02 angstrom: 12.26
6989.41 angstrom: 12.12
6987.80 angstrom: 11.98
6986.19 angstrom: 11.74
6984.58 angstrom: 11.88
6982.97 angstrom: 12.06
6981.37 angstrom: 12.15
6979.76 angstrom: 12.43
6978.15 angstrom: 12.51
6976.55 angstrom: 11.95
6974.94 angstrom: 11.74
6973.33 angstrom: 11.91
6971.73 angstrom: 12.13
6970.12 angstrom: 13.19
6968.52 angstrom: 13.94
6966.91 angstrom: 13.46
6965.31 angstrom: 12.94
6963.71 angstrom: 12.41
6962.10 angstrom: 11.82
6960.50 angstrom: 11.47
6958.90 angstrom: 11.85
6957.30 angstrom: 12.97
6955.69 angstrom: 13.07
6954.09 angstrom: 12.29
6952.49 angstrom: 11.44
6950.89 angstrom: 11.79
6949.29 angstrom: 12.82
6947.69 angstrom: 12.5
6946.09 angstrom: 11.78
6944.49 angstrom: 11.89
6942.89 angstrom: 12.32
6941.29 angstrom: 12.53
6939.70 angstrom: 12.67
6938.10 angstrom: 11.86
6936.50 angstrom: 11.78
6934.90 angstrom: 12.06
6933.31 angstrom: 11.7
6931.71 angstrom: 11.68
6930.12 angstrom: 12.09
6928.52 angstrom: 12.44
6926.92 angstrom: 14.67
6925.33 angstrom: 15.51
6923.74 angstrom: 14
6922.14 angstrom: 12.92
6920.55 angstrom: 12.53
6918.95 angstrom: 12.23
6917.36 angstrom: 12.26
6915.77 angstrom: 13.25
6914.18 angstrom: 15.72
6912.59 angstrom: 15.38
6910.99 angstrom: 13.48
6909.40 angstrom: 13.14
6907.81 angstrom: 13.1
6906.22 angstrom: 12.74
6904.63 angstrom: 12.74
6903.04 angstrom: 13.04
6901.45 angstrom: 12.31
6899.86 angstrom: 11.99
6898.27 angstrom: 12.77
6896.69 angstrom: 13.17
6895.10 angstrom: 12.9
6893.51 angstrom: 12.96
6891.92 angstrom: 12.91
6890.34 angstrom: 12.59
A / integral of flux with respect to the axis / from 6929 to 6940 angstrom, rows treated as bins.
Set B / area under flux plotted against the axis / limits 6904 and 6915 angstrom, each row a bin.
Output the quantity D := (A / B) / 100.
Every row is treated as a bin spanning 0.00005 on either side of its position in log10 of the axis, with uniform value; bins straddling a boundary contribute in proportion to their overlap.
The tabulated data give 0.0087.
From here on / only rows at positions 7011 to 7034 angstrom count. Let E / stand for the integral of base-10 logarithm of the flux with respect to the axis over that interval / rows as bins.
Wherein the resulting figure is 25.1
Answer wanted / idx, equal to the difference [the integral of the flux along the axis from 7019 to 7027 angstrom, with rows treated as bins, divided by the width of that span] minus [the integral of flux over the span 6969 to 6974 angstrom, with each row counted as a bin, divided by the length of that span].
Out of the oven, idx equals -0.43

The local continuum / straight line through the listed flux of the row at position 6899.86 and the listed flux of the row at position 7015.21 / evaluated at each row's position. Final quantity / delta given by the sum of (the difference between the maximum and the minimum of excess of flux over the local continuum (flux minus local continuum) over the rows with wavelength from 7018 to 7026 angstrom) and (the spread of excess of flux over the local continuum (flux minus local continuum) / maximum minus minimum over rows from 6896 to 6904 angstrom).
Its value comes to 1.6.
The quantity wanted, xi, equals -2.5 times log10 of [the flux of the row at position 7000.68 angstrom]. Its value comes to -2.88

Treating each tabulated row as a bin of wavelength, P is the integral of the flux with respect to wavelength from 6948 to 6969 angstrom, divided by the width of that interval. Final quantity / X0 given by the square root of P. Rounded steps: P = 12.5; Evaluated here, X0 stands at 3.53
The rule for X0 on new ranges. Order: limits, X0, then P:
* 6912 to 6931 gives 3.68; 13.6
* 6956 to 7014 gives 3.52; 12.4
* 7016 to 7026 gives 3.50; 12.3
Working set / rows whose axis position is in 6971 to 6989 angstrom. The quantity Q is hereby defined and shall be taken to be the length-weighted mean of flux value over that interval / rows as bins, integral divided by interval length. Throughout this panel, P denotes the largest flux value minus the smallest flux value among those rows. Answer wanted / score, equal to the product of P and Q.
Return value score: 9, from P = 0.8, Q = 12.0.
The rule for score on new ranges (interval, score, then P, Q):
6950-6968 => 25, 2.0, 12.3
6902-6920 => 47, 3.5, 13.3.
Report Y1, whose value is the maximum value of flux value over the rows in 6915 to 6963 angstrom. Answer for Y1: 15.51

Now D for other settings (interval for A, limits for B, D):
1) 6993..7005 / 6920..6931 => 0.0103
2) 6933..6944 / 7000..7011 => 0.0096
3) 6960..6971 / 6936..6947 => 0.0105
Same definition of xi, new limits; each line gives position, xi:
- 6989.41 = -2.71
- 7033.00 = -2.68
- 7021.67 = -2.72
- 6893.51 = -2.78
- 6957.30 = -2.78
